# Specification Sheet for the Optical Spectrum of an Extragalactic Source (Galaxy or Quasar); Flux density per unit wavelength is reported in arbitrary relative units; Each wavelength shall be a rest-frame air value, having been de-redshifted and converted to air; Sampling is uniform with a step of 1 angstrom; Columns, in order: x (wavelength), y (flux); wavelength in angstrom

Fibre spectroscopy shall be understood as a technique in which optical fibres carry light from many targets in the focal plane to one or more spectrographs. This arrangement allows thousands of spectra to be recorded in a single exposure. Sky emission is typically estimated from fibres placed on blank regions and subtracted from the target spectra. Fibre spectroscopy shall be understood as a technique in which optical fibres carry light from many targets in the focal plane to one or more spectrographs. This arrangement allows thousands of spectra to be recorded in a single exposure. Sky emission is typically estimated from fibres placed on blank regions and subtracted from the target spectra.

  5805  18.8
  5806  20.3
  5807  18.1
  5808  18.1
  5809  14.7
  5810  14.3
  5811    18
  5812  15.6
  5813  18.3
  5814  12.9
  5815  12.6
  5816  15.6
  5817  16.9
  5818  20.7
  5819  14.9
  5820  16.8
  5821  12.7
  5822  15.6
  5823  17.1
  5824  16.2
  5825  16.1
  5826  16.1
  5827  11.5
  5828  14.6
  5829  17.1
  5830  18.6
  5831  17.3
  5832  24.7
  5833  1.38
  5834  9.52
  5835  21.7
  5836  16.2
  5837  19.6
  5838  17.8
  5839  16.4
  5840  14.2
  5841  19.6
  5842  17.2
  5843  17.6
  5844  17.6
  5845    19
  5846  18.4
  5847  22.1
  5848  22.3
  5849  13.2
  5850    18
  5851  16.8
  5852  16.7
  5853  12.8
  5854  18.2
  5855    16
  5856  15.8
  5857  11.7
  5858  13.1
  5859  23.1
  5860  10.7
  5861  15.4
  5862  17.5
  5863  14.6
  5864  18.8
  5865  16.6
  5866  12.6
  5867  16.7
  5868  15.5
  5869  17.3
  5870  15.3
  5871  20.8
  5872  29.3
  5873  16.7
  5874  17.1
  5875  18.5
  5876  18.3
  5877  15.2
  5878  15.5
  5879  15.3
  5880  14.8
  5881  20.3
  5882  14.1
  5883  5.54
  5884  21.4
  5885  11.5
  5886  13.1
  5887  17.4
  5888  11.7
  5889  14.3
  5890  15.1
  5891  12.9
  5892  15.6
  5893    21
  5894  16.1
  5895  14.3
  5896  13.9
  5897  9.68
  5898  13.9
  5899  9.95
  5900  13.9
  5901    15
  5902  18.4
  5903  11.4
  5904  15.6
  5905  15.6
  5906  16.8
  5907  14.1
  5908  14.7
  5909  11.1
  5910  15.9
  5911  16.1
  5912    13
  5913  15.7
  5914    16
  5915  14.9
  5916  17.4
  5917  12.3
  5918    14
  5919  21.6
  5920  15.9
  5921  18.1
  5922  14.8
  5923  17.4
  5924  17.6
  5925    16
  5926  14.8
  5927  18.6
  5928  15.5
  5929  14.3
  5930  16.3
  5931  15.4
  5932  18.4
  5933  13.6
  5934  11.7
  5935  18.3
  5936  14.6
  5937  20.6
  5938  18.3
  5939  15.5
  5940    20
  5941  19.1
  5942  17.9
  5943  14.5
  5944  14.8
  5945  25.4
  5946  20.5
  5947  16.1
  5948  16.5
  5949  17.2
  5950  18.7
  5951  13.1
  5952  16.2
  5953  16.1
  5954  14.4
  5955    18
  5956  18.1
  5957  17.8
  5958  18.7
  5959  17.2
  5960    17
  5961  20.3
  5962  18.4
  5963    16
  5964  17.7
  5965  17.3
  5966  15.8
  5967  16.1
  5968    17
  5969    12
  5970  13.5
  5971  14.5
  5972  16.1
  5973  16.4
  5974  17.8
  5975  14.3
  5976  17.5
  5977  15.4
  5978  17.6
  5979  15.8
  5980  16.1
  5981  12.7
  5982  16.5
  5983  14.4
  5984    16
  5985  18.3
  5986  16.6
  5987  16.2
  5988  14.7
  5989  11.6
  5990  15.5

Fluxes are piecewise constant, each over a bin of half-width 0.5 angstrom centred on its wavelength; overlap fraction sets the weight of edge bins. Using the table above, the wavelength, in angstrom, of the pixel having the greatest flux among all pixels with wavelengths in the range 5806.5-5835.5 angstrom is 5832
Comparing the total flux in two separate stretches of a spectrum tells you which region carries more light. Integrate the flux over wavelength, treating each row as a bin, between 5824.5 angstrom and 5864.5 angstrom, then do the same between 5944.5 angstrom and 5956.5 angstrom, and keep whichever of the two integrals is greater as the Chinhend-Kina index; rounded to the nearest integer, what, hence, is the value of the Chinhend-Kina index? 659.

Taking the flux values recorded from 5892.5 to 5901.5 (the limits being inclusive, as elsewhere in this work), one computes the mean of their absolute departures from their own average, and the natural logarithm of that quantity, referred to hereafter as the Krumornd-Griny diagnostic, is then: 0.8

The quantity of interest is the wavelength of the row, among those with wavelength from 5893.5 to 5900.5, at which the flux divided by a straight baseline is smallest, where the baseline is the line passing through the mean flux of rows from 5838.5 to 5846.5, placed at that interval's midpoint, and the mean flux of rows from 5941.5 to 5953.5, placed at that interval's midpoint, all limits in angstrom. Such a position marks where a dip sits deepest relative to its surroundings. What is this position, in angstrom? 5897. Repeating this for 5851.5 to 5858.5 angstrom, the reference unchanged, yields 5857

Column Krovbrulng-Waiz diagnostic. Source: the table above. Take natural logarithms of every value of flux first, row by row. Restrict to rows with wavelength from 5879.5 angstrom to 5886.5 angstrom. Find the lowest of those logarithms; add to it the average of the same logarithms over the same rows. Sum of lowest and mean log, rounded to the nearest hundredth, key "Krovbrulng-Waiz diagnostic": 4.30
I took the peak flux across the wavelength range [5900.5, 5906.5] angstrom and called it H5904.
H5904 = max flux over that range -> 18.4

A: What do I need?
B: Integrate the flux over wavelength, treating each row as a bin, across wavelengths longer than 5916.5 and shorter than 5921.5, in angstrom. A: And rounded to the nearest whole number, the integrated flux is 82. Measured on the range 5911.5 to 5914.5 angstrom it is 45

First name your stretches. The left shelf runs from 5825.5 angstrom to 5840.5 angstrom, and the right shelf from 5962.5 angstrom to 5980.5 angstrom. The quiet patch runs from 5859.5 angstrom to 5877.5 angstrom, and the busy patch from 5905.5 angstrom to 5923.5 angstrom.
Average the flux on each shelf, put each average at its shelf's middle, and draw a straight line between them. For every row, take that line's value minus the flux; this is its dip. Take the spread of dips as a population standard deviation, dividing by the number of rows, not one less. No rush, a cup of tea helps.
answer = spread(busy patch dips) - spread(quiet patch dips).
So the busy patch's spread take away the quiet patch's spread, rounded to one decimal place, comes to -1.4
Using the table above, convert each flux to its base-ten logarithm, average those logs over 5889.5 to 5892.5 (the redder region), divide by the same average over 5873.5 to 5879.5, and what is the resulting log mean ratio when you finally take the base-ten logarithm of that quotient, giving -0.0215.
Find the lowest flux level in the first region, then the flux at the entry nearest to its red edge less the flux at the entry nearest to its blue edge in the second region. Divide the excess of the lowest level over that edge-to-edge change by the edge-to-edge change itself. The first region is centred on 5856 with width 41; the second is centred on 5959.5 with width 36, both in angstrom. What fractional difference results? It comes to -5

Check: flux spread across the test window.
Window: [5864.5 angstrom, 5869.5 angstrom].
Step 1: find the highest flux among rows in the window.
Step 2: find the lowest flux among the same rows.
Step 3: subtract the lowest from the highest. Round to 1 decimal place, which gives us 4.7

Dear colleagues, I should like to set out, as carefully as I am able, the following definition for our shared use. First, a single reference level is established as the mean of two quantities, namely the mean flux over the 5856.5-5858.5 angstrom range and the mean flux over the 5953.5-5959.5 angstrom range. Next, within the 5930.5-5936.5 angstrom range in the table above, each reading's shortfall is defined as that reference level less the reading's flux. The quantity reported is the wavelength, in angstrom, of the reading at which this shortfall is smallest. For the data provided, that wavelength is 5932 angstrom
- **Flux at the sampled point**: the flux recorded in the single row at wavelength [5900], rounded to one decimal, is 13.9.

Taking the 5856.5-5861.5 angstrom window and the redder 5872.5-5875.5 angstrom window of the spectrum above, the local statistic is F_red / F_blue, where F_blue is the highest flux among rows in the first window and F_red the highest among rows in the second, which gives 0.80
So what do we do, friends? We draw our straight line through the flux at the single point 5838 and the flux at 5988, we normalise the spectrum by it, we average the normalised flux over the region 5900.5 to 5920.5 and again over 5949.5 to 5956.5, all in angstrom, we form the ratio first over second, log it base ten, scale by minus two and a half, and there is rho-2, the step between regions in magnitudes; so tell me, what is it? 0.14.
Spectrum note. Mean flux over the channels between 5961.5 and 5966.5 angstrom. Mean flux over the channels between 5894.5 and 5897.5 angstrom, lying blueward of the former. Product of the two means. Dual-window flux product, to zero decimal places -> 215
